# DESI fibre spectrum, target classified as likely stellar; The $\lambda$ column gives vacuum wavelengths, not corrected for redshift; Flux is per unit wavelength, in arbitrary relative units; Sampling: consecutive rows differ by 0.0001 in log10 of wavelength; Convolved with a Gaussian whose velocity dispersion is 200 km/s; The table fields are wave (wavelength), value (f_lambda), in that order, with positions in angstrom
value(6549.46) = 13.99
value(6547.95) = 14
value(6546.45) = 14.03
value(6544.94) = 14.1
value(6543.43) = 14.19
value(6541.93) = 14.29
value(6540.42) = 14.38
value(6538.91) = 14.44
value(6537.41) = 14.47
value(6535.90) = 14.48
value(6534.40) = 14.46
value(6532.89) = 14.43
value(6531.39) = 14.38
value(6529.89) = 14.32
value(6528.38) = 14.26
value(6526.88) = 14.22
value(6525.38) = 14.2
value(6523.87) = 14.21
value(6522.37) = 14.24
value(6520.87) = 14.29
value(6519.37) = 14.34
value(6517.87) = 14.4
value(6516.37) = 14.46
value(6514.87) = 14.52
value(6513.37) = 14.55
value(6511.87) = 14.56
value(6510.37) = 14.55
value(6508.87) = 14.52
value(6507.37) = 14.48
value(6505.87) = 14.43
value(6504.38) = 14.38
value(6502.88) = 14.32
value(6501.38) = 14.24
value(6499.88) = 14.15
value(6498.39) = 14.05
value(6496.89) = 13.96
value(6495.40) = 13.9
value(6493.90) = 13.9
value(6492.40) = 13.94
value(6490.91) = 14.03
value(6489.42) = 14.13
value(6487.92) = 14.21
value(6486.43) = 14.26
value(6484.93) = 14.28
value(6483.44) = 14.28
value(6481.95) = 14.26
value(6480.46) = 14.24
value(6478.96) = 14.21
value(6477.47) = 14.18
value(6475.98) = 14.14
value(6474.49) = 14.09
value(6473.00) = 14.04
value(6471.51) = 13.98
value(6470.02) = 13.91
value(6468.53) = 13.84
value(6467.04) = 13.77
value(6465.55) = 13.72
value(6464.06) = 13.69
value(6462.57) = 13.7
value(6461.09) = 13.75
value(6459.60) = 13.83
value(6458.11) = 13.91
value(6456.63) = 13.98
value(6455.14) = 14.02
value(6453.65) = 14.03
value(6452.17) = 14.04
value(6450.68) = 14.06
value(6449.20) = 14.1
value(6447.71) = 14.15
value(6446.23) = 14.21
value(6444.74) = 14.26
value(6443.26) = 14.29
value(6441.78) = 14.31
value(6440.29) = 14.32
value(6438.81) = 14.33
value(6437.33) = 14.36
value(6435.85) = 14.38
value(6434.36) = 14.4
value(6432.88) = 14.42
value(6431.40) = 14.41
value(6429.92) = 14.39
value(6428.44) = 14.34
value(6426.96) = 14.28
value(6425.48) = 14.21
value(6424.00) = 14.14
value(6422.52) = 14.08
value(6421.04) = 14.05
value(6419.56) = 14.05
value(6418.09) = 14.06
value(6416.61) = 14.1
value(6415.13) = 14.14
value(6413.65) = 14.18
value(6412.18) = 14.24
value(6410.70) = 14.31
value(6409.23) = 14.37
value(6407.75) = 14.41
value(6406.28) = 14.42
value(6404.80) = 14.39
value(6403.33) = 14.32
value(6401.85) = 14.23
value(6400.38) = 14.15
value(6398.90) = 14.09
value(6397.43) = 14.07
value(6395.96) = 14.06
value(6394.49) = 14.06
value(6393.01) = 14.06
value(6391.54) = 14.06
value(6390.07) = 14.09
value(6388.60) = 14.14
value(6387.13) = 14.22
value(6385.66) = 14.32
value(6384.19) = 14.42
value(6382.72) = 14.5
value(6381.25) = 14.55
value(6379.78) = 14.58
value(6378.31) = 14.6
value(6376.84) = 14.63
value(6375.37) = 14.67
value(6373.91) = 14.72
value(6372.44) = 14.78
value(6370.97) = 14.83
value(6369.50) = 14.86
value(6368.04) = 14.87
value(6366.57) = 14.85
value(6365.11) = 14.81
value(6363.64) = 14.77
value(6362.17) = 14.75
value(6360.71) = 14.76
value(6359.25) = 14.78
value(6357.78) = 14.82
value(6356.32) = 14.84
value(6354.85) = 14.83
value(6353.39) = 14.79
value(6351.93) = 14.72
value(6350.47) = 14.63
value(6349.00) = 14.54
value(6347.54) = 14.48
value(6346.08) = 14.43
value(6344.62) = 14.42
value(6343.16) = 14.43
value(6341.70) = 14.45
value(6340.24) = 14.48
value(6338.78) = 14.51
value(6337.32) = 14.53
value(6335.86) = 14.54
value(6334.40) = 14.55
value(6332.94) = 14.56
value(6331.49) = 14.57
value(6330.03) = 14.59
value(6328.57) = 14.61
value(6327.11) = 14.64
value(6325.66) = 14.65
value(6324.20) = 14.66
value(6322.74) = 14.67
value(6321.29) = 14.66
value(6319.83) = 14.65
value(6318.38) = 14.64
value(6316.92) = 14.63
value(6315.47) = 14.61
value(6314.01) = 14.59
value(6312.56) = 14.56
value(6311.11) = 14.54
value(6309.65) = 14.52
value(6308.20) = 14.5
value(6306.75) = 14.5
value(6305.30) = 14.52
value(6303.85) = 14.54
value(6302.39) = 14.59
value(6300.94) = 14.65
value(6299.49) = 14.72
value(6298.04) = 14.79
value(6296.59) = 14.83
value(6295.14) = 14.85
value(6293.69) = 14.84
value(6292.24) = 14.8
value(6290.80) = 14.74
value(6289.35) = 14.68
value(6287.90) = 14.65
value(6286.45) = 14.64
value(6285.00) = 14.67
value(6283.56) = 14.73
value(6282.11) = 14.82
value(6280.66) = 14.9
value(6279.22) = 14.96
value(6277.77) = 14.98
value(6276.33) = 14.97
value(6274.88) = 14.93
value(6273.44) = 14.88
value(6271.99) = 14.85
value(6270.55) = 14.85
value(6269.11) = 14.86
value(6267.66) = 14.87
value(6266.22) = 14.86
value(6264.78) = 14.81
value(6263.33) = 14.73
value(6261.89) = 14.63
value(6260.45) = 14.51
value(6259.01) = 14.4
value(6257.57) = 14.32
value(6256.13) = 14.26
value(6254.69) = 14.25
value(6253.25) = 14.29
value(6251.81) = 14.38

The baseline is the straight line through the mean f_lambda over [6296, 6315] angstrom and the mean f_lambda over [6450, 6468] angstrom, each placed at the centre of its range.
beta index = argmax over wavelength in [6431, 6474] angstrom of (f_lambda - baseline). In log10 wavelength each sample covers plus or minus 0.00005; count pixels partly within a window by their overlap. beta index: 6432.88 angstrom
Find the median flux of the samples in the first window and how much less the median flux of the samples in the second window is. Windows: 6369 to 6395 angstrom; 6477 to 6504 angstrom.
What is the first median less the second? 0.33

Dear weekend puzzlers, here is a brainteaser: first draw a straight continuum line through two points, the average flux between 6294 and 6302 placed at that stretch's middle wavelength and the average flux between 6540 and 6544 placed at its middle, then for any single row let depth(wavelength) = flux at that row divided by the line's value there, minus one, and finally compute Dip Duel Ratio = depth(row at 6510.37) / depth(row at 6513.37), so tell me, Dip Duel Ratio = 1.0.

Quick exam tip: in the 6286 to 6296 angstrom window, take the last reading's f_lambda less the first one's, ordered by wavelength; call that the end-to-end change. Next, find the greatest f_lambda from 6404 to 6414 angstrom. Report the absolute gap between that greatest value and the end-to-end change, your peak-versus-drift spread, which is 14.21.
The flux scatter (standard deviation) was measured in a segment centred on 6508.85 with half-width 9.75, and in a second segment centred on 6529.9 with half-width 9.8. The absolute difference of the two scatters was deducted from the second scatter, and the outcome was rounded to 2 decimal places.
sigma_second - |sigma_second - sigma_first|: 0.09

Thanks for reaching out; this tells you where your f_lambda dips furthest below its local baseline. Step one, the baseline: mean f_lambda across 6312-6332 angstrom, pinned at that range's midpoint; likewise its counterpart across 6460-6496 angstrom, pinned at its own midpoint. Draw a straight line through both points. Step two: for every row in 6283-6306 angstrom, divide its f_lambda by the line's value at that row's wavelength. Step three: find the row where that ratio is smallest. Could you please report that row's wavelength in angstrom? 6305.30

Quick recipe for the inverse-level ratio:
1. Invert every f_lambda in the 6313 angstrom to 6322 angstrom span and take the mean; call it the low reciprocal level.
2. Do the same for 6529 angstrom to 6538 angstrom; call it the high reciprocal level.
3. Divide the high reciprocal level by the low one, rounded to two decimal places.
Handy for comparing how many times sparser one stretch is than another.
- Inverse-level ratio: 1.01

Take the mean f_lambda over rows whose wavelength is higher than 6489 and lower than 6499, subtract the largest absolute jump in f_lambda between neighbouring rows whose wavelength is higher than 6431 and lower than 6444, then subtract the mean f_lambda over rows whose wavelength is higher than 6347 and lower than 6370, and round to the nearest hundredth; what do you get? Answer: -0.80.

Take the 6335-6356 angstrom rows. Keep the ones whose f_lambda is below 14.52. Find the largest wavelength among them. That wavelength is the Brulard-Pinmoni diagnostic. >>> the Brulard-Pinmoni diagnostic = 6347.54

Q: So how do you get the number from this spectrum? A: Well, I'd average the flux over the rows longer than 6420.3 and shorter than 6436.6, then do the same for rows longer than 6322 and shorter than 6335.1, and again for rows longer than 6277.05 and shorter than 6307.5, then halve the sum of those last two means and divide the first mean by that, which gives 0.97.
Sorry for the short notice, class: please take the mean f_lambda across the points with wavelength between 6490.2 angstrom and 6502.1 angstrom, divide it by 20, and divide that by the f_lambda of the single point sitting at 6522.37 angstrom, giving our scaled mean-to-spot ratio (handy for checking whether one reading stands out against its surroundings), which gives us 0.049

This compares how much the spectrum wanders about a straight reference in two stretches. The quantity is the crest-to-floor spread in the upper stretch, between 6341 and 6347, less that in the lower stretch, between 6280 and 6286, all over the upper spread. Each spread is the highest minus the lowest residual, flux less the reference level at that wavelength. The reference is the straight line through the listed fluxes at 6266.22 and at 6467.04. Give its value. -10.5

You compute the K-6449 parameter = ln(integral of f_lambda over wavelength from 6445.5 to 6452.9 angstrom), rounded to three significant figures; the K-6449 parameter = 4.65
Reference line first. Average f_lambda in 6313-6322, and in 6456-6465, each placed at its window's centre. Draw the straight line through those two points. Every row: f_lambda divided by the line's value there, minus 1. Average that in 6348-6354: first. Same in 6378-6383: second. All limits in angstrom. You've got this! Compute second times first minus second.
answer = -0.020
